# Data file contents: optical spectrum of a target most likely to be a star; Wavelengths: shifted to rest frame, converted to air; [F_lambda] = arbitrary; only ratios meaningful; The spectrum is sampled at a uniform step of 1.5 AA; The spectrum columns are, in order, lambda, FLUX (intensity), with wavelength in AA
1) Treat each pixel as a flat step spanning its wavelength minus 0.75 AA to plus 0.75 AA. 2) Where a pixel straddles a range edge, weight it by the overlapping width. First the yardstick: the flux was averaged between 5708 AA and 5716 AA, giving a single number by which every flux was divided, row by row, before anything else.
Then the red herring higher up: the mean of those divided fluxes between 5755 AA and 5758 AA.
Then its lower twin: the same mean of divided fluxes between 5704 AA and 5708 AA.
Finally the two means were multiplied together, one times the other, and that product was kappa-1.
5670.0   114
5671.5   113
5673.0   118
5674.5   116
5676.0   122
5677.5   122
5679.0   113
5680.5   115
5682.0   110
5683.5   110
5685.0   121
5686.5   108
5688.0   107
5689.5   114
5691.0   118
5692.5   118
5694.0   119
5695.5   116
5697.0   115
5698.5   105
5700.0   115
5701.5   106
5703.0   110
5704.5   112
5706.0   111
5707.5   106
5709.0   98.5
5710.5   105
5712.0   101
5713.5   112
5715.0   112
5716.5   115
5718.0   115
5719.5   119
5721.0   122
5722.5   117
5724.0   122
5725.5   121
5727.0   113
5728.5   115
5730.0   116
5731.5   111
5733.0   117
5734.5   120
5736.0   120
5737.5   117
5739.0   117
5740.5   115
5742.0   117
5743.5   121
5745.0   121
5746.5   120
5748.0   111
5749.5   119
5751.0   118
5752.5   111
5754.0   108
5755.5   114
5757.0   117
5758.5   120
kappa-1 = 1.13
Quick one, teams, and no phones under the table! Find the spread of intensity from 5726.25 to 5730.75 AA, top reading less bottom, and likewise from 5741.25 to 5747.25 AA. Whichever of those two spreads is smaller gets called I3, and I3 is 3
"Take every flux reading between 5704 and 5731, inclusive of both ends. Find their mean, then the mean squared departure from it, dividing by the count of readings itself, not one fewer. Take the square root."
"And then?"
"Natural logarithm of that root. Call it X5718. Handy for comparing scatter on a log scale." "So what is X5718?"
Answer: 1.88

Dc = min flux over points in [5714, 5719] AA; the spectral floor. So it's 112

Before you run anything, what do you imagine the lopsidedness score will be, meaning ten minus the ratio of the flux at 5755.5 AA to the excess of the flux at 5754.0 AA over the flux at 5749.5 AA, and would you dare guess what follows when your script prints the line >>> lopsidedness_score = 20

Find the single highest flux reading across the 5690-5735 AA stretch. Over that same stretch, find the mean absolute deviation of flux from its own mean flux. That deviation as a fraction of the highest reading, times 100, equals 3.9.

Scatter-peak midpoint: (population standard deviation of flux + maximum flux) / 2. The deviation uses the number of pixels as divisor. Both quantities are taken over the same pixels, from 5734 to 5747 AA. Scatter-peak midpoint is 61.5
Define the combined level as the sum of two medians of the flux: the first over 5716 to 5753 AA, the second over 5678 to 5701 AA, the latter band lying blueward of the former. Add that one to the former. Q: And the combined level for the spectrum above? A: 232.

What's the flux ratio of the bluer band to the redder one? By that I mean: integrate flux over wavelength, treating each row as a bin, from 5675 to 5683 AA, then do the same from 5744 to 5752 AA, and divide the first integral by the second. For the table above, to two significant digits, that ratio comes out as 0.99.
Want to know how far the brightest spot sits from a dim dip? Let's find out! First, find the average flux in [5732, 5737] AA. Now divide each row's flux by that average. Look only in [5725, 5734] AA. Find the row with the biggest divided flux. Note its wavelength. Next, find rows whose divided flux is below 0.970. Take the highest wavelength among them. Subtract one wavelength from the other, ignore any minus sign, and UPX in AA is 6.0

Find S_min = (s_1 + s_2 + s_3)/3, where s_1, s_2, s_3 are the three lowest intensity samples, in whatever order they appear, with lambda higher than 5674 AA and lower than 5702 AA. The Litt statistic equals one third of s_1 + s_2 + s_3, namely 106.0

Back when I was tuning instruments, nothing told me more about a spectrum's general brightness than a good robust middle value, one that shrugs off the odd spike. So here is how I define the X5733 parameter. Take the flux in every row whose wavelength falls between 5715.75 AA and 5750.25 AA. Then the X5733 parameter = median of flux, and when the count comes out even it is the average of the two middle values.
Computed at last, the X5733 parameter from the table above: 117.0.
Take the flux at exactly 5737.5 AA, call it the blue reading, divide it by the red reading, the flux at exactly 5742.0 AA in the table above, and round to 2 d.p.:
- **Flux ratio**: 1.00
